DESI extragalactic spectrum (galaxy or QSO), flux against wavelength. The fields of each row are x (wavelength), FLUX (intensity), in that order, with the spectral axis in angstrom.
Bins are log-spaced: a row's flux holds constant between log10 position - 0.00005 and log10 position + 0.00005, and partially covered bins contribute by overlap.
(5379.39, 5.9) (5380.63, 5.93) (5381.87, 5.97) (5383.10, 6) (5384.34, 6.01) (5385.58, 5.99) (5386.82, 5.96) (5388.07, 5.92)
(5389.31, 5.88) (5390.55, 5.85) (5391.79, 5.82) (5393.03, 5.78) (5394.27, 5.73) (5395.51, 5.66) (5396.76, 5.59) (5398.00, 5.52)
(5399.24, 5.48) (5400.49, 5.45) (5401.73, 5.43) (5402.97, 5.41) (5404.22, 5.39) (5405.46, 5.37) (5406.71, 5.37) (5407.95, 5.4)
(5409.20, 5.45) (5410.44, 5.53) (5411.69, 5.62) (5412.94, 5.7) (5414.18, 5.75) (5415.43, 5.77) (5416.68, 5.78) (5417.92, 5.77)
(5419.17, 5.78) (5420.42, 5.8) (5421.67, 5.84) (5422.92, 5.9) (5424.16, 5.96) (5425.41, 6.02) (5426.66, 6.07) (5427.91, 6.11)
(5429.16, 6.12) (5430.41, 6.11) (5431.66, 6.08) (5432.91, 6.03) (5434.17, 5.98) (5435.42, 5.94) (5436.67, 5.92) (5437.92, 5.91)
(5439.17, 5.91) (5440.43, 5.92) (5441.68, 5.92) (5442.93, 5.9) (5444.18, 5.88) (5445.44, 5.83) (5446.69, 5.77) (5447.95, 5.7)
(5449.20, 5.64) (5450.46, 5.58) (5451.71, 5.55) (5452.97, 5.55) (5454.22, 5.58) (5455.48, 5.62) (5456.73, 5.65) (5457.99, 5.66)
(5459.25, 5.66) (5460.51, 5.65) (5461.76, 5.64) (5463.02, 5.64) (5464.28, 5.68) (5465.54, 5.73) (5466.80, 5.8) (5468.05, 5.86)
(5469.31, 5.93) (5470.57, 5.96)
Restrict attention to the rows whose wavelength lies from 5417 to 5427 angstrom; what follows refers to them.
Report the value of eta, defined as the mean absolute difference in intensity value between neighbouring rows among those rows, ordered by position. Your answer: 0.043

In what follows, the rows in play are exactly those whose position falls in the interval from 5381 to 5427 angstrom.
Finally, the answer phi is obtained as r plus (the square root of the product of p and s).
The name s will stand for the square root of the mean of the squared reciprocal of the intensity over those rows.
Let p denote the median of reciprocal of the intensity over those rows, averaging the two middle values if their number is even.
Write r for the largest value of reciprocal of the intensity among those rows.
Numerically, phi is 0.360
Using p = 0.173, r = 0.186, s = 0.175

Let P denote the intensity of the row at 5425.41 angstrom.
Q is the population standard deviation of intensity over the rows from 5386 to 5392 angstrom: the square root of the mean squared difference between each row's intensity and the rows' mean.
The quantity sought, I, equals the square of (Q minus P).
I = 36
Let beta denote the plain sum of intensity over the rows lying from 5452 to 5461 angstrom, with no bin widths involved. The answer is 39.4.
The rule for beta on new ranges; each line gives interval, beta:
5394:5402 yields 38.9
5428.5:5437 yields 42.2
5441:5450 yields 40.6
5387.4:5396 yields 40.6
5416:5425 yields 40.8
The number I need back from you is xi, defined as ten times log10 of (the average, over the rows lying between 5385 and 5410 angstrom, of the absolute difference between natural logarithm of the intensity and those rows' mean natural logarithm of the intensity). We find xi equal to -15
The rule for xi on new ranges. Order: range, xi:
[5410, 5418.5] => -19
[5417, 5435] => -17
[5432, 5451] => -18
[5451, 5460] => -21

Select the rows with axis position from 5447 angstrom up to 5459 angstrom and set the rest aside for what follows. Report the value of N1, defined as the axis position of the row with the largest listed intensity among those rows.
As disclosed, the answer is 5447.95 angstrom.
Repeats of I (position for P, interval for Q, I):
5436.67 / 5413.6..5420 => 35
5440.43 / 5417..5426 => 34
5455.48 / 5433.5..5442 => 31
